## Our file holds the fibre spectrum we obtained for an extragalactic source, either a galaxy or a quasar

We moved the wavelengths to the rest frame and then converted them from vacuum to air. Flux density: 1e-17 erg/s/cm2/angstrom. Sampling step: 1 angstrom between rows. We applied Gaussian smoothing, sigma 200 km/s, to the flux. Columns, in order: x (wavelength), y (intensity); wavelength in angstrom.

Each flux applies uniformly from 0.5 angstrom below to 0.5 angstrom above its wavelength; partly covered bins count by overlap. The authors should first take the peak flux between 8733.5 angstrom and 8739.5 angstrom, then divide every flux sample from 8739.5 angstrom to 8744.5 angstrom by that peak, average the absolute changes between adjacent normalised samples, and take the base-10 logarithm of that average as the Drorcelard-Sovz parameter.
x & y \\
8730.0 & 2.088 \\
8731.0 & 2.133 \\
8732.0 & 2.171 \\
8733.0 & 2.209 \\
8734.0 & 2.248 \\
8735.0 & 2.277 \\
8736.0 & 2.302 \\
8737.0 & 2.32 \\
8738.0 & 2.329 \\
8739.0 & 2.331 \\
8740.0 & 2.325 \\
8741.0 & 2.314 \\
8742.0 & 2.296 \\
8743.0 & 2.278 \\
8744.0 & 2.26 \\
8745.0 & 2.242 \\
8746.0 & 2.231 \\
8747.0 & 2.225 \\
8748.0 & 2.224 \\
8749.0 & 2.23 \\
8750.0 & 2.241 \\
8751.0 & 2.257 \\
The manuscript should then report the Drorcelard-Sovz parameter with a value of -2.16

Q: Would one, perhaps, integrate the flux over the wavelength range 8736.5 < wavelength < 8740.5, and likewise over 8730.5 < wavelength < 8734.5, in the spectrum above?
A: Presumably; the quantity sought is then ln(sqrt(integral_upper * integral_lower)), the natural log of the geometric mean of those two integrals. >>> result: 2.20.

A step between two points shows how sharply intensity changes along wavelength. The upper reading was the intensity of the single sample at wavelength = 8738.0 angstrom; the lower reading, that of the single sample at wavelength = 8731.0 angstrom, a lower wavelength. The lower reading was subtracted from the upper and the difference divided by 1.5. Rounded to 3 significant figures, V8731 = 0.131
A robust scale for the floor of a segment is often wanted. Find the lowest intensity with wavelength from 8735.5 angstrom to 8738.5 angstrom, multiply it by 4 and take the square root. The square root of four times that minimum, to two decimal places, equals 3.03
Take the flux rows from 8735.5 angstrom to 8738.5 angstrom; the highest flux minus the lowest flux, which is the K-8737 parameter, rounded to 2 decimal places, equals 0.03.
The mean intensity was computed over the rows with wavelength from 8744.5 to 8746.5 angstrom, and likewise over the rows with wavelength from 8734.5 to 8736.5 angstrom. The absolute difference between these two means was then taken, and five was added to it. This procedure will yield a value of 5.05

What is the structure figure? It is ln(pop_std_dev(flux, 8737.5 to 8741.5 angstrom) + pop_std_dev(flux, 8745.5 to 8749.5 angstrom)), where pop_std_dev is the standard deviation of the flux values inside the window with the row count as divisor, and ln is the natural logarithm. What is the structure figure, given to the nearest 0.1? -4.6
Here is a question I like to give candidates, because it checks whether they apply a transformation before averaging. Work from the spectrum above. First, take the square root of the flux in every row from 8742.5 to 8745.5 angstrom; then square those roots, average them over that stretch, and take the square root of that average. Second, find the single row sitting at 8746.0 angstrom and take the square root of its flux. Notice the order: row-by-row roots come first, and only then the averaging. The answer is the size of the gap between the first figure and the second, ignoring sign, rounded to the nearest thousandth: 0.010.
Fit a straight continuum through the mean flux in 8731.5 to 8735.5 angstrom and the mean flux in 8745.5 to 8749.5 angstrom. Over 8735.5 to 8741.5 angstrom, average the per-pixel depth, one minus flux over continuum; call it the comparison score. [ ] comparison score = -0.042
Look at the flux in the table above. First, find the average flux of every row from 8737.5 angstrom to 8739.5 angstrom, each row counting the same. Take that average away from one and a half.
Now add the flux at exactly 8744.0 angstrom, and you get 1.43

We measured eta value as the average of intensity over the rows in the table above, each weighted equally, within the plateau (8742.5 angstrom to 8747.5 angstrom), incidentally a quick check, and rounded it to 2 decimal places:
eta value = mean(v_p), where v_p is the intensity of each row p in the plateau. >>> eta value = 2.25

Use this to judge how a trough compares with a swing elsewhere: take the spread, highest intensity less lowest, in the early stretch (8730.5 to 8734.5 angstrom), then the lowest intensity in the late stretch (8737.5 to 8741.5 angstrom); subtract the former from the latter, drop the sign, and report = 2.199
